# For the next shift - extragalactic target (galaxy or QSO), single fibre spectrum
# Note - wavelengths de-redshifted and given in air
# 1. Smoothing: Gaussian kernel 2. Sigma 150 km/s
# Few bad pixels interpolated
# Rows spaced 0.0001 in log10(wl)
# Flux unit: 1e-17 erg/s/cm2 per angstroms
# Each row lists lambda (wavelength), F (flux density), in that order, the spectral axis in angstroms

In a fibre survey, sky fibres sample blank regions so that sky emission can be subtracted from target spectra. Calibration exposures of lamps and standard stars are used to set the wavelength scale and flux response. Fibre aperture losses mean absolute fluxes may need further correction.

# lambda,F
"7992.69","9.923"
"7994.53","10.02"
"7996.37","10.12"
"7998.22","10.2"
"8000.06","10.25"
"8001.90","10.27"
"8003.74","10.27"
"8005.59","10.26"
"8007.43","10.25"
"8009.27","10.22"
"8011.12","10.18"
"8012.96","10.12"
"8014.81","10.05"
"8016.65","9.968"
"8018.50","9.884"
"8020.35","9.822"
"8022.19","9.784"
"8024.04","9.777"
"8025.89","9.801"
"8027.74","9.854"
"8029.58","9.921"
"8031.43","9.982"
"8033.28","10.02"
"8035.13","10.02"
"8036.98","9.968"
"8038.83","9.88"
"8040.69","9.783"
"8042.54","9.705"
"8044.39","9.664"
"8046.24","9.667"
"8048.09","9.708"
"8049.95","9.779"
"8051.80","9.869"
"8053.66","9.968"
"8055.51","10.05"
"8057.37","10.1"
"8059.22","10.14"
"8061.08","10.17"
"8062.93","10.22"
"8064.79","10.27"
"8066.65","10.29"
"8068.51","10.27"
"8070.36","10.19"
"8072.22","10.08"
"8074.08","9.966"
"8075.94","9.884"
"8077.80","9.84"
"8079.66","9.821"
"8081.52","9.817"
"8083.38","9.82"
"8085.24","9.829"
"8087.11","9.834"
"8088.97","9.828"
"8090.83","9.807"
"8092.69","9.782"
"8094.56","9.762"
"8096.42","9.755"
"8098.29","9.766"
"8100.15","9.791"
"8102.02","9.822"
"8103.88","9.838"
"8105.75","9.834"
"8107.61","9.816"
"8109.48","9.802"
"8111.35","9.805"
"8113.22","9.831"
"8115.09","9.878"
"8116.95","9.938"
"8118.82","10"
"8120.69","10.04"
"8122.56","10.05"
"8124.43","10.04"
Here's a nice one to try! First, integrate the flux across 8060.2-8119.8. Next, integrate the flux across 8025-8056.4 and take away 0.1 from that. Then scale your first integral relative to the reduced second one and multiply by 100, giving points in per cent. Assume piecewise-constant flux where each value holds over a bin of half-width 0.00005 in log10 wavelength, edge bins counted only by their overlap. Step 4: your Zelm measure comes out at 191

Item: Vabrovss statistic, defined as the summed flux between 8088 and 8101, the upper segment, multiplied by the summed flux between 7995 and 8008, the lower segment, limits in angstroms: 4905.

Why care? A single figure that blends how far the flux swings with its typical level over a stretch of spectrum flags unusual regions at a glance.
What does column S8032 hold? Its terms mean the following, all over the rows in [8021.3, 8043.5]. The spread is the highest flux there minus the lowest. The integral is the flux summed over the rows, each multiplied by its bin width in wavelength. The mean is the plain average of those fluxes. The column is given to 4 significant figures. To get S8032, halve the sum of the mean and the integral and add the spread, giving 114.8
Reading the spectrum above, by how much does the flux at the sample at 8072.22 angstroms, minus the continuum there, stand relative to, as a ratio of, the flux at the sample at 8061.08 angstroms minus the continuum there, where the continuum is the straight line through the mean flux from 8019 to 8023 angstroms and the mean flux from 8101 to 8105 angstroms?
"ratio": 0.7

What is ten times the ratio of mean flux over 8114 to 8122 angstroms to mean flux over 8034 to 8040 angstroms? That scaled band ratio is 10.0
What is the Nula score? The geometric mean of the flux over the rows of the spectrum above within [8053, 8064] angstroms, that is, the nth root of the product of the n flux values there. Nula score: 10.11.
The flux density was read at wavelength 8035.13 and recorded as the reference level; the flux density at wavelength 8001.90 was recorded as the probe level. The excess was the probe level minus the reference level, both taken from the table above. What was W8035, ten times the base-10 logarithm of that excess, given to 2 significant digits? -6.0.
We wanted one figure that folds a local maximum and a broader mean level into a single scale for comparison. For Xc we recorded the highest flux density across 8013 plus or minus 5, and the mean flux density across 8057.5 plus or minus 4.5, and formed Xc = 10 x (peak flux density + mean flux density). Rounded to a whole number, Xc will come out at 203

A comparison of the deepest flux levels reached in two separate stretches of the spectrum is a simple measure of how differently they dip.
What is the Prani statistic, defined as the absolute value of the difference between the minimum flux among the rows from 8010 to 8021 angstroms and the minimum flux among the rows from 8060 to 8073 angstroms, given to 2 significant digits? 0.26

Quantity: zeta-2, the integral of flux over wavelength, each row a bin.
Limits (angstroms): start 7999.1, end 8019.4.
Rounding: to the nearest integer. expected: 206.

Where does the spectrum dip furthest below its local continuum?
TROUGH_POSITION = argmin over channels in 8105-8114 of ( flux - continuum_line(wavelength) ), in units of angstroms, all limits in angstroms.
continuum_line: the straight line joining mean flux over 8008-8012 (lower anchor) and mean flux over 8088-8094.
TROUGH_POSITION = 8109.48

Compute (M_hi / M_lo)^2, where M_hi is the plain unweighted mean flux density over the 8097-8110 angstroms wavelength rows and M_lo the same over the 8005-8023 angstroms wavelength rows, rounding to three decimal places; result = 0.952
